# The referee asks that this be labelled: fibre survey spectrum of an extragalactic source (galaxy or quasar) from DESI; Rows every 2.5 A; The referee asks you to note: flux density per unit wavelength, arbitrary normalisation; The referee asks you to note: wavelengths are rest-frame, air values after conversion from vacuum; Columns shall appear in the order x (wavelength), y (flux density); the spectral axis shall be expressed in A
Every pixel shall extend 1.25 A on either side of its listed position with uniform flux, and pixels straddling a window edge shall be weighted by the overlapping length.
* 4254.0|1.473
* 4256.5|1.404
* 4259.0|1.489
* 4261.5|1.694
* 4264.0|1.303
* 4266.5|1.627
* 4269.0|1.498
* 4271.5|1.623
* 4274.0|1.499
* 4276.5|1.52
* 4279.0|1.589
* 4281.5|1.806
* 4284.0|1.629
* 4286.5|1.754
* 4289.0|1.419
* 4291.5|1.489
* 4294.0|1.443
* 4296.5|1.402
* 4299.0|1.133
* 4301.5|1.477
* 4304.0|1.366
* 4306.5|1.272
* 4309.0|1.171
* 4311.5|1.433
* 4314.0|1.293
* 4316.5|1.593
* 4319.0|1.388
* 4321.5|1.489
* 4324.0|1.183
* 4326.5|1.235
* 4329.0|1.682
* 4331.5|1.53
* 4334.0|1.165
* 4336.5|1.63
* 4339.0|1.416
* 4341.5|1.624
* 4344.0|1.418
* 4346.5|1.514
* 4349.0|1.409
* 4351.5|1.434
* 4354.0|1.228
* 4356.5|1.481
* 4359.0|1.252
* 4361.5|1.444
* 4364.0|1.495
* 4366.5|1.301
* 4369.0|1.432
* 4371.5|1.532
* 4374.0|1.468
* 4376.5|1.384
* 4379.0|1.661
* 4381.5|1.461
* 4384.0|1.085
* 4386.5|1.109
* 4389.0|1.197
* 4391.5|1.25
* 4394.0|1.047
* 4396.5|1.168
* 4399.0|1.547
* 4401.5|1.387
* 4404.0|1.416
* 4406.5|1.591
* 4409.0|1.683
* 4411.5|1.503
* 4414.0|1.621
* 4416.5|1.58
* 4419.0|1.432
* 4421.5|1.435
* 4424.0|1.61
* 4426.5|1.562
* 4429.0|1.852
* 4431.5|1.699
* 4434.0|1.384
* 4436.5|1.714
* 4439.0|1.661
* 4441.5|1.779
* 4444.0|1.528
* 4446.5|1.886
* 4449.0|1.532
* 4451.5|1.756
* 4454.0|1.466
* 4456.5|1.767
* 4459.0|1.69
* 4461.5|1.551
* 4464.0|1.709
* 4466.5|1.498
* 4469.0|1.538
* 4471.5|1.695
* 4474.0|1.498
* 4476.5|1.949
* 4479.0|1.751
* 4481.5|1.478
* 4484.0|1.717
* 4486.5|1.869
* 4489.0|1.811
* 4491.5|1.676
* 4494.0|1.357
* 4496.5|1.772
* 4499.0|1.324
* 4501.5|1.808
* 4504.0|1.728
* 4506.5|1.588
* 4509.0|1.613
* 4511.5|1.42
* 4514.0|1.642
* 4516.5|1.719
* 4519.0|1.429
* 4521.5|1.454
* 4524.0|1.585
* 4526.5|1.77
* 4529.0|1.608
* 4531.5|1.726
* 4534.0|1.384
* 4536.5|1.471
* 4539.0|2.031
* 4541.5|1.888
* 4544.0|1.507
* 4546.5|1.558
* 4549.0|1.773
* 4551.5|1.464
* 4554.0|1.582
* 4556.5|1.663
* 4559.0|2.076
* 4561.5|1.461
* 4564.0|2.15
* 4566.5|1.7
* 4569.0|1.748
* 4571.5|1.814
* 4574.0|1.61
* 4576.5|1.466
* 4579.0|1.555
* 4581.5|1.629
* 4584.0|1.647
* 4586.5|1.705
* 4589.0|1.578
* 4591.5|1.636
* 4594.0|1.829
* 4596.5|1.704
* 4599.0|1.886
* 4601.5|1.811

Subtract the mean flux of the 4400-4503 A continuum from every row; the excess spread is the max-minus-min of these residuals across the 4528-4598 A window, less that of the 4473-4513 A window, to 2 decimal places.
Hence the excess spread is 0.14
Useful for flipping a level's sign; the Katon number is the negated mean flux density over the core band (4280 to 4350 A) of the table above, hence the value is -1.44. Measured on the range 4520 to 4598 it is -1.67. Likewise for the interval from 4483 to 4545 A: -1.64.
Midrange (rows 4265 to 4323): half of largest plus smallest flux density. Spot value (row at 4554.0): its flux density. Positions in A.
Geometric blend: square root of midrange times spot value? 1.52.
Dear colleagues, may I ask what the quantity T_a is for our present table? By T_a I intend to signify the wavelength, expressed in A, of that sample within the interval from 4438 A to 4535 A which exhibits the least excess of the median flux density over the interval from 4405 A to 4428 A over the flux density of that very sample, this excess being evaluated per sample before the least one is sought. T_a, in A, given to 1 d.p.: 4476.5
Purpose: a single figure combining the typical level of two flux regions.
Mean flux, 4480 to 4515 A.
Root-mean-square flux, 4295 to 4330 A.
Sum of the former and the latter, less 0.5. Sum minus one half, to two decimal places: 2.50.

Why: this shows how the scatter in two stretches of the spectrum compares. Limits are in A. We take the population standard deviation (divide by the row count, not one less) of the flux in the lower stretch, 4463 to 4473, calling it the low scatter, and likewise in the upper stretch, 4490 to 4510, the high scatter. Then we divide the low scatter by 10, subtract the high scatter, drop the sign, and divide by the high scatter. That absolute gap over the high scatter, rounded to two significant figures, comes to 0.95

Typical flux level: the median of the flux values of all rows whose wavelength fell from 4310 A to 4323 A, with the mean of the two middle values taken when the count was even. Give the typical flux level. 1.43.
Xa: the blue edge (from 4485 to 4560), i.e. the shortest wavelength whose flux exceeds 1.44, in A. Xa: 4486.5 A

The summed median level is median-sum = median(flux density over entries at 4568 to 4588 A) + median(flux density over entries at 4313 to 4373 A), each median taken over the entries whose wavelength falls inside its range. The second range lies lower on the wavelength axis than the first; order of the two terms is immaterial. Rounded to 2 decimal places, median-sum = 3.07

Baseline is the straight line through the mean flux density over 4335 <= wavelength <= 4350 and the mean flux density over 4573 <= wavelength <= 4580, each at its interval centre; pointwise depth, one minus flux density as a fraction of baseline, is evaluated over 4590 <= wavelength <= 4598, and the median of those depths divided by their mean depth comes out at 0.89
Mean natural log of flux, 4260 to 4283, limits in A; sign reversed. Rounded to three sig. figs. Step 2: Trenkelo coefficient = -0.449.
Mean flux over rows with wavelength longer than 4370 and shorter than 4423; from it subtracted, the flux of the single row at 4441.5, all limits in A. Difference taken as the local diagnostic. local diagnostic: -0.4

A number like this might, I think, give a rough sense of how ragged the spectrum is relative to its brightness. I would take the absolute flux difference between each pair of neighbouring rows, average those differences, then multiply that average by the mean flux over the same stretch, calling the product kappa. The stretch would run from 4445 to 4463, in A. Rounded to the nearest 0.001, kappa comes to 0.384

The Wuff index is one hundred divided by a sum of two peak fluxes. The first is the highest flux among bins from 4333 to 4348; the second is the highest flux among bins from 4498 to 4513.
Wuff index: 29.1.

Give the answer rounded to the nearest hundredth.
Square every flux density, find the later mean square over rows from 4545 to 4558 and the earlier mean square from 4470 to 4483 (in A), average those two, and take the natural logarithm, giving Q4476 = 1.00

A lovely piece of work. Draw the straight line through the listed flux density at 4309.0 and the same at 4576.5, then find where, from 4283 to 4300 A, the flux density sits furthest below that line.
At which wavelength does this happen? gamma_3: 4299.0 A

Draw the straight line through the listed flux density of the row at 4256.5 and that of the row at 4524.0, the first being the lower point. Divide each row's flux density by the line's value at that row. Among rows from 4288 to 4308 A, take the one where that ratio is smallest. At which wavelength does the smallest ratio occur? 4299.0 A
